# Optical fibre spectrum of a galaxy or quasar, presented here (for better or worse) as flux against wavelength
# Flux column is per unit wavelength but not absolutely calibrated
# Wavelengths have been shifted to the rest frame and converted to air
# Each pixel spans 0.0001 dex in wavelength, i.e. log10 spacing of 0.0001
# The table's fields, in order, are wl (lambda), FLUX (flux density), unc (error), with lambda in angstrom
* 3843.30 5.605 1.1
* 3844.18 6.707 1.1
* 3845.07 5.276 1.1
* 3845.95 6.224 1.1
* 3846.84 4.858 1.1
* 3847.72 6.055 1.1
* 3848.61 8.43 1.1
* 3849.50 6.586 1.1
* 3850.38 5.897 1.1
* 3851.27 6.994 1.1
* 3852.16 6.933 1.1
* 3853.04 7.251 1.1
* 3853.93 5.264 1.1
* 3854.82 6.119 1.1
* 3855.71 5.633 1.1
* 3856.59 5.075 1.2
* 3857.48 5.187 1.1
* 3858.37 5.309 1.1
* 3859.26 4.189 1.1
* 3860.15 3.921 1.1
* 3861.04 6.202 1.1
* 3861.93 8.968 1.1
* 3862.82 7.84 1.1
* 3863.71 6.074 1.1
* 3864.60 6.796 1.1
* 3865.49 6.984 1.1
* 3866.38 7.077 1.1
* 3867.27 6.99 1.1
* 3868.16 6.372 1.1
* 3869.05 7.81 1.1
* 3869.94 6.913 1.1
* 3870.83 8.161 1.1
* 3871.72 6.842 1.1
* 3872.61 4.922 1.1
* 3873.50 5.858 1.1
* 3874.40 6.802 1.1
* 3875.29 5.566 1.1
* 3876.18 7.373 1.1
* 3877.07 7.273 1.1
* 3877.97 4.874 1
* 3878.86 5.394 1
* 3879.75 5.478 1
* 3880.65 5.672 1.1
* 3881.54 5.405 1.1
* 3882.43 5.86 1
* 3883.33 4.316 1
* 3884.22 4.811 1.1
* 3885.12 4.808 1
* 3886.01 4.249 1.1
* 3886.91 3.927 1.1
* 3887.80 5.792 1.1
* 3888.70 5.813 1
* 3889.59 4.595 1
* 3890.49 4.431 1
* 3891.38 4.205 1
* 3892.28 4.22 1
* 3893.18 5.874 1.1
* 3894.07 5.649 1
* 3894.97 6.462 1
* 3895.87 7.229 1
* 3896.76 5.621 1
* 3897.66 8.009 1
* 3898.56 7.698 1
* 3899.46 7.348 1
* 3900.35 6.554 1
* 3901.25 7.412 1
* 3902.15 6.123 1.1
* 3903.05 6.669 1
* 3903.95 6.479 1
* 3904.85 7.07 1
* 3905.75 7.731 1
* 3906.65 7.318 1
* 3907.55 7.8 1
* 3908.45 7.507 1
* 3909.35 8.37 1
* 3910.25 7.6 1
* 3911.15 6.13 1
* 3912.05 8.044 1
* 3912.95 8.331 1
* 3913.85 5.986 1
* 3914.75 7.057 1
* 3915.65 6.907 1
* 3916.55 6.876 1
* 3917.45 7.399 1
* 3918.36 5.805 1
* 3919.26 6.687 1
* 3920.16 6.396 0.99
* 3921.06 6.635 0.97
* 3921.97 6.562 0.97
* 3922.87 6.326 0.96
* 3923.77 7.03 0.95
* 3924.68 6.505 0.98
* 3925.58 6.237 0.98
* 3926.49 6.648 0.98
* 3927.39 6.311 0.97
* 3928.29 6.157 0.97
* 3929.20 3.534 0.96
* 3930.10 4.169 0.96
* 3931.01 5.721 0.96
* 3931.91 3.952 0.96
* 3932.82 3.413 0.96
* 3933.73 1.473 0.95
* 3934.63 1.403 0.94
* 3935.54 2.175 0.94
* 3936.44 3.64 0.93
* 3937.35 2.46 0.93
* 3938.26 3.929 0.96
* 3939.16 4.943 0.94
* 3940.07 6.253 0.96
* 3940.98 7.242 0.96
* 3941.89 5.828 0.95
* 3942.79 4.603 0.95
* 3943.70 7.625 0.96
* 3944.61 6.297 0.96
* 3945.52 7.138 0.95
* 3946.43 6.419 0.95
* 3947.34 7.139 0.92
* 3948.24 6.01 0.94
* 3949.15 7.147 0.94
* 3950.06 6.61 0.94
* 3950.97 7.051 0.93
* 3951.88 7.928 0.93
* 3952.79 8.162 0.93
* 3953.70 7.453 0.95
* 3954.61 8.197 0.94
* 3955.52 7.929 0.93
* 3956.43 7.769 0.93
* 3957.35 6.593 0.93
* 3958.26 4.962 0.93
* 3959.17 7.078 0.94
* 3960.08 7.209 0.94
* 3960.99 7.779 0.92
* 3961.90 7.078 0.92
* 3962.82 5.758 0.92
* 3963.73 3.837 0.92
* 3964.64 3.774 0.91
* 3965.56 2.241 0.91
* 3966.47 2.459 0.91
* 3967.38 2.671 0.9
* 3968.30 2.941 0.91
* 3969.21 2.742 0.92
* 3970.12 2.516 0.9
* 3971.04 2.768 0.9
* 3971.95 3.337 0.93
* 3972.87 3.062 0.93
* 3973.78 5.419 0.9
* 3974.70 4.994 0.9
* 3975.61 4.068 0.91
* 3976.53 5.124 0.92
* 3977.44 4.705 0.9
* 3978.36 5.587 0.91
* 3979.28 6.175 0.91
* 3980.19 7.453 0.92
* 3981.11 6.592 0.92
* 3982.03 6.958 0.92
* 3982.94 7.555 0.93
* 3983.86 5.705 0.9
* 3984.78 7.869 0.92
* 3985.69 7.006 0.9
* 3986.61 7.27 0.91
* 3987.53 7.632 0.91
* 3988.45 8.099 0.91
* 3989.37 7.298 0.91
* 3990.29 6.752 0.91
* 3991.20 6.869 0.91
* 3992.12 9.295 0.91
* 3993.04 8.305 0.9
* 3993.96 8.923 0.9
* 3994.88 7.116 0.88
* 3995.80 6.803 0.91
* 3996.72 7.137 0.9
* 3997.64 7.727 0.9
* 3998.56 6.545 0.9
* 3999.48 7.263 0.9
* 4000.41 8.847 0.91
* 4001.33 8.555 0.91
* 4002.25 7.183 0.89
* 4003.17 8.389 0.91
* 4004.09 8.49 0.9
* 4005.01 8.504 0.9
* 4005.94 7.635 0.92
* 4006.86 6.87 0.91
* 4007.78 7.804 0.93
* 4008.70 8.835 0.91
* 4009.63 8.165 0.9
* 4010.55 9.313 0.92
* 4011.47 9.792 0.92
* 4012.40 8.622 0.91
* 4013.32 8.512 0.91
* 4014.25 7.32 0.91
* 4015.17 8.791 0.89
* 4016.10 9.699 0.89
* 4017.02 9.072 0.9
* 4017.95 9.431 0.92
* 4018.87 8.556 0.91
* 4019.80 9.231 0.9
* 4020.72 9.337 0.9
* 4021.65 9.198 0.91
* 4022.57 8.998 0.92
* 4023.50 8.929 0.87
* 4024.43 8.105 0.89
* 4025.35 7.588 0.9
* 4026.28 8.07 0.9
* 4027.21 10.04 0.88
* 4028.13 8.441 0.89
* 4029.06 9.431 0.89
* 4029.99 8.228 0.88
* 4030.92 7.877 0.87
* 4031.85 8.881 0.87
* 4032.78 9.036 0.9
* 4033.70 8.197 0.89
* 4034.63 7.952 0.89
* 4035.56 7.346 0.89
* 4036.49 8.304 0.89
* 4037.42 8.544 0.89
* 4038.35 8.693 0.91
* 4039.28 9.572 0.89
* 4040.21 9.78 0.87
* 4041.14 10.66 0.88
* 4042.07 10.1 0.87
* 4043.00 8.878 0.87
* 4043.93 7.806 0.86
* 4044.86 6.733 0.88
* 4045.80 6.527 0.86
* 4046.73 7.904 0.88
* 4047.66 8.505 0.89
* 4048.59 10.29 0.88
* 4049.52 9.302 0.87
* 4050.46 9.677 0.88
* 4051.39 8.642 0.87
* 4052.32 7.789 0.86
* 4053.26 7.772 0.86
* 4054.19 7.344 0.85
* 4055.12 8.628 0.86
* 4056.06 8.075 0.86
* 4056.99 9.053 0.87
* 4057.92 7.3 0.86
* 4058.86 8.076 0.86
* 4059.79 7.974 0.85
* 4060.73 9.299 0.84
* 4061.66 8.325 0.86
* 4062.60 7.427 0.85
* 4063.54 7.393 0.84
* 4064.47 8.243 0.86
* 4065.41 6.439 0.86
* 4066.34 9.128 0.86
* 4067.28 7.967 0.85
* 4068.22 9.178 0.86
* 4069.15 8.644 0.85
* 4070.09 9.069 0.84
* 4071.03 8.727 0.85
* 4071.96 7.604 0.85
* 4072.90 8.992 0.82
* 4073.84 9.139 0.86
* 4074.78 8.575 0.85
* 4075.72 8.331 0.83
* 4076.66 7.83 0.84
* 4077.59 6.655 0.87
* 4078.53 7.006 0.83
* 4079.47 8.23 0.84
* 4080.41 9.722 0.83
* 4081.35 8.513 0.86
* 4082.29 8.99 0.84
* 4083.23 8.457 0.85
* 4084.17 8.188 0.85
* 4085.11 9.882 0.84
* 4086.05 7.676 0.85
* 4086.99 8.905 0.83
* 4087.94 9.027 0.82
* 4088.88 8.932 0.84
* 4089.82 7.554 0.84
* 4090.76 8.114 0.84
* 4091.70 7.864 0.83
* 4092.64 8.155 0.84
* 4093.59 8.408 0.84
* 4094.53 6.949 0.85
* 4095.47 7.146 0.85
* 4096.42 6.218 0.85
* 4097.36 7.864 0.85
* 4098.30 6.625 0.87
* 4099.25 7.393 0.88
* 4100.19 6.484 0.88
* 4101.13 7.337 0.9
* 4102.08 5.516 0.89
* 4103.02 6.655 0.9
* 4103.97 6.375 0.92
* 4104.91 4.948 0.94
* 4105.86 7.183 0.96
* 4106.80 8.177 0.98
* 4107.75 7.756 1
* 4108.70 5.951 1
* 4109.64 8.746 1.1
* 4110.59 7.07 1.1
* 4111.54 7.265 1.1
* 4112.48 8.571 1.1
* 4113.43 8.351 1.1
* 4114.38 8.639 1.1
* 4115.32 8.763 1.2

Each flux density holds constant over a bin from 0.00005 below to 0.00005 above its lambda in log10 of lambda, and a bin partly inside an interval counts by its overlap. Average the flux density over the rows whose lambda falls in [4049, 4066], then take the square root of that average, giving 2.9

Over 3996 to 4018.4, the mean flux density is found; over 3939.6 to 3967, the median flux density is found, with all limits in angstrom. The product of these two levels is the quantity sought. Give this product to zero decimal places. 58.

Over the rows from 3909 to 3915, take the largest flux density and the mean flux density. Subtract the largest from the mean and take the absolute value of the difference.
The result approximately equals 1.01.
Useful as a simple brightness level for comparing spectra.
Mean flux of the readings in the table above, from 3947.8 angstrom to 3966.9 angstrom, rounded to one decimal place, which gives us 6.3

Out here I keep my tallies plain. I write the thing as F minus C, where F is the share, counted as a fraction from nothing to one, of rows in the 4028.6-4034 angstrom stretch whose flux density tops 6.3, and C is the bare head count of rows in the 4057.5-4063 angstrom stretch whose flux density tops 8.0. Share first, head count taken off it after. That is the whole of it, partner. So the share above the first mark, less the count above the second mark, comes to -2.0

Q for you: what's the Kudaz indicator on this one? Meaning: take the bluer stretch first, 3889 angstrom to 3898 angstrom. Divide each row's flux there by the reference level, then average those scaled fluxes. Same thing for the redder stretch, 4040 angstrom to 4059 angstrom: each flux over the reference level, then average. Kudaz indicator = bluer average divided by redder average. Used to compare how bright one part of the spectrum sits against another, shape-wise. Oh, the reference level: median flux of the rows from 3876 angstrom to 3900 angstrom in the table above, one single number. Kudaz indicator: 0.66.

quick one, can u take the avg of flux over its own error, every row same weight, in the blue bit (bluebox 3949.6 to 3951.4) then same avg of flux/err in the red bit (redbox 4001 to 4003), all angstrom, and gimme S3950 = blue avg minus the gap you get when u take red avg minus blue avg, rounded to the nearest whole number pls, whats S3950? 6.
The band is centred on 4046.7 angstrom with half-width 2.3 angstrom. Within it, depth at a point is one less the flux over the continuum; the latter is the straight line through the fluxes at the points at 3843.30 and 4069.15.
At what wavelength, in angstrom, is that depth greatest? 4045.80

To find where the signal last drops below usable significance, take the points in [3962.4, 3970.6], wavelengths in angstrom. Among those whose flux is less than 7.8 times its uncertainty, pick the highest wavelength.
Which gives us 3970.12 angstrom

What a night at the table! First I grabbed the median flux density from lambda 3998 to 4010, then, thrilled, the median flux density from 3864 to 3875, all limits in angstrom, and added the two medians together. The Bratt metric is 15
